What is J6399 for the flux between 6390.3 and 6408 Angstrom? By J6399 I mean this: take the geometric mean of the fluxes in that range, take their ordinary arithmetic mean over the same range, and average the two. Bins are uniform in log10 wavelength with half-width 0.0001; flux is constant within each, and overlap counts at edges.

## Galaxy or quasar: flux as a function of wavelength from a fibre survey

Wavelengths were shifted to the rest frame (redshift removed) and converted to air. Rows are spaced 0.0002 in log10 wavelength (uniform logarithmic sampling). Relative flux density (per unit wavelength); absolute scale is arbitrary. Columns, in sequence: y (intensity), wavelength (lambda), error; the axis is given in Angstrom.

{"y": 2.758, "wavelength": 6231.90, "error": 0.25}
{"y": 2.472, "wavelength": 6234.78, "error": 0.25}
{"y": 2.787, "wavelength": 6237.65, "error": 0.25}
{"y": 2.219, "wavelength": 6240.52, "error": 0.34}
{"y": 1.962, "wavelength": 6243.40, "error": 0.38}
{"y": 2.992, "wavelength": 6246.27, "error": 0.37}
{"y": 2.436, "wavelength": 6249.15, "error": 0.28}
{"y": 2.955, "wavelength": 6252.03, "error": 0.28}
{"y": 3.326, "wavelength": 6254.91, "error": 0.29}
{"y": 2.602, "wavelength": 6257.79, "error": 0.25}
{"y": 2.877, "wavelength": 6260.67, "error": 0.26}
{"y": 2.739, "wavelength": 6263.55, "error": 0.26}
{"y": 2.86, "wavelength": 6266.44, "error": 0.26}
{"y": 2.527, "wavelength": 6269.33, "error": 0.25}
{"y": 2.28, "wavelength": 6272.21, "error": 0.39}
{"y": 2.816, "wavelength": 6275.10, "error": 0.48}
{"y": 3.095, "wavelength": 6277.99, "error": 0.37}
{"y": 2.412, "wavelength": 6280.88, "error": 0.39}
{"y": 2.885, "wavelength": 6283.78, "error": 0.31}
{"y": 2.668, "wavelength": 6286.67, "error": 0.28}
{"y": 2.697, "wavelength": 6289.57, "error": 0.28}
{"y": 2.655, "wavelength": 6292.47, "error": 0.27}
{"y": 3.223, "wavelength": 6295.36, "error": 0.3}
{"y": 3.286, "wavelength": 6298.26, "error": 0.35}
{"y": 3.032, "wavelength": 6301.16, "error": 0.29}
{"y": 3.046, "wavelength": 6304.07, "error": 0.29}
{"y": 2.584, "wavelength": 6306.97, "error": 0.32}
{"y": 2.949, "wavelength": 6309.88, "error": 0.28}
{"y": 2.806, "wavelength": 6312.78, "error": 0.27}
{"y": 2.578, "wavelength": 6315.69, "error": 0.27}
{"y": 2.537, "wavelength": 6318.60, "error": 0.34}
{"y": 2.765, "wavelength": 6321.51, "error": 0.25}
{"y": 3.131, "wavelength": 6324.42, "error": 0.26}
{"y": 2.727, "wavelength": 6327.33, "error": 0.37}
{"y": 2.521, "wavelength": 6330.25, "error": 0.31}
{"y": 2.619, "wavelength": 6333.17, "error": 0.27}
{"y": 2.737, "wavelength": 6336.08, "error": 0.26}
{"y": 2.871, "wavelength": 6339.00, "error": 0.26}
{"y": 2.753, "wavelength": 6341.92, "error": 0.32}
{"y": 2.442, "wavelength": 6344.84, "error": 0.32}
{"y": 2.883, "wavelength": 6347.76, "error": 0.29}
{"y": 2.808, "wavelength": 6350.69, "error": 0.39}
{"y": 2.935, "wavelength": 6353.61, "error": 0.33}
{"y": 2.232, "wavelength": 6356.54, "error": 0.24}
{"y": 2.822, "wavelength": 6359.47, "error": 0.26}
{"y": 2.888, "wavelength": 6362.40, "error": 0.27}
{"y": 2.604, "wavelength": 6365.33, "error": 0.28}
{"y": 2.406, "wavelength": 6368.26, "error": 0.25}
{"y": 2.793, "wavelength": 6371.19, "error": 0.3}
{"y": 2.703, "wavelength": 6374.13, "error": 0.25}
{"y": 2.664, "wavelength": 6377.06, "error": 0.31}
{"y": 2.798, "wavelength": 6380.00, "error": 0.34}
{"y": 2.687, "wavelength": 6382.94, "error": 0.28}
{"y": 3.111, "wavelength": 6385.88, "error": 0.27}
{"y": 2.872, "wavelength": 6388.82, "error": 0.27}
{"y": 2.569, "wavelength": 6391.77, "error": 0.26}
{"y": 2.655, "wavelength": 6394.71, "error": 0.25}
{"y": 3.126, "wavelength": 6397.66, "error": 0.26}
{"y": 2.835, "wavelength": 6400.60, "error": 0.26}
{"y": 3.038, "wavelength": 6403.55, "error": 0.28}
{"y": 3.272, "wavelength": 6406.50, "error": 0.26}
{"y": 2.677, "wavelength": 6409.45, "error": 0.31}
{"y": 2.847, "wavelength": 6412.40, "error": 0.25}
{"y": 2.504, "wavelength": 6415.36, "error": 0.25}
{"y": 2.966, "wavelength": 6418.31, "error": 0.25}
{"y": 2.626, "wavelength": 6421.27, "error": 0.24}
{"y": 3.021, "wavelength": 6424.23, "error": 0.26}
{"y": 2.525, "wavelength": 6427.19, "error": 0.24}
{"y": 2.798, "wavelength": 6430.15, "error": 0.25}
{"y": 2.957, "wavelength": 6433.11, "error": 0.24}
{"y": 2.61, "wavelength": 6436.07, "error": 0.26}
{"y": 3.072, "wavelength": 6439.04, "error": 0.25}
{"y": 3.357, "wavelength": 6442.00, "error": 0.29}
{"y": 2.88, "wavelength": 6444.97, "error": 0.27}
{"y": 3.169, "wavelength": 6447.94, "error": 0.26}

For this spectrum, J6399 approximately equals 2.9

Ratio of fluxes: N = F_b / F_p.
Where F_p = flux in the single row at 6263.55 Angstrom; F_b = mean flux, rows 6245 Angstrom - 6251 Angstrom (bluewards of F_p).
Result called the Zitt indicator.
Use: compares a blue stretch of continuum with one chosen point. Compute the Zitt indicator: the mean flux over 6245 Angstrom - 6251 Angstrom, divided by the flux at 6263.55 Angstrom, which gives 0.99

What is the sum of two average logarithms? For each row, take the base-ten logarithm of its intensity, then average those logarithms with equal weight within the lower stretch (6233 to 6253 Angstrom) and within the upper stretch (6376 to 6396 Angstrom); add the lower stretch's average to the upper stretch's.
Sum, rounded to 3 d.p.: 0.842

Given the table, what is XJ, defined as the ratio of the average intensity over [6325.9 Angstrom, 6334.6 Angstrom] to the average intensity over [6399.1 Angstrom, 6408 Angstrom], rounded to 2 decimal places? 0.86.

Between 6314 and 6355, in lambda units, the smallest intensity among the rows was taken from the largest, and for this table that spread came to 0.69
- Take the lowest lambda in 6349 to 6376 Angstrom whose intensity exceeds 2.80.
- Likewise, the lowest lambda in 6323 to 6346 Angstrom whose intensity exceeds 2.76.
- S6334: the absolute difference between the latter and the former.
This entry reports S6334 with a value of 26.3 Angstrom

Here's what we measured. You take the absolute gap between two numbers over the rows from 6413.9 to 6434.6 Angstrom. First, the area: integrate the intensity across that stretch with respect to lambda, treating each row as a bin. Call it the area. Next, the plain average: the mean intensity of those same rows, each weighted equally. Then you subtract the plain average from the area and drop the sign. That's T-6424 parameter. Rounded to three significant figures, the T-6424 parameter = 54.6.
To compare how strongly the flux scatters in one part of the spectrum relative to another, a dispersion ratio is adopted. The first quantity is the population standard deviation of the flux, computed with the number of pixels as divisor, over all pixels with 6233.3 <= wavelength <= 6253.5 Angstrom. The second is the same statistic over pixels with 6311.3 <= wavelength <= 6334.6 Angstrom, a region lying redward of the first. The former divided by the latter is 1.9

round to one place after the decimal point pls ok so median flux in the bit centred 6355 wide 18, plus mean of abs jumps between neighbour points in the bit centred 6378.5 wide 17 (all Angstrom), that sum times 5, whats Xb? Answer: 15.1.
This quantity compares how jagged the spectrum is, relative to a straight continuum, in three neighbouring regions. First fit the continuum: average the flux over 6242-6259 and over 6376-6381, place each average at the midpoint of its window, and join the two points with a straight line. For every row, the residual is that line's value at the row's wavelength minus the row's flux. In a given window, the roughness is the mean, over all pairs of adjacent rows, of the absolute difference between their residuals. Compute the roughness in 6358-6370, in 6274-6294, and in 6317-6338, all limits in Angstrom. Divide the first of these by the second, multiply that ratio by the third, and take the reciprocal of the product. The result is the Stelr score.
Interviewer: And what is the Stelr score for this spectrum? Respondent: 6.6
